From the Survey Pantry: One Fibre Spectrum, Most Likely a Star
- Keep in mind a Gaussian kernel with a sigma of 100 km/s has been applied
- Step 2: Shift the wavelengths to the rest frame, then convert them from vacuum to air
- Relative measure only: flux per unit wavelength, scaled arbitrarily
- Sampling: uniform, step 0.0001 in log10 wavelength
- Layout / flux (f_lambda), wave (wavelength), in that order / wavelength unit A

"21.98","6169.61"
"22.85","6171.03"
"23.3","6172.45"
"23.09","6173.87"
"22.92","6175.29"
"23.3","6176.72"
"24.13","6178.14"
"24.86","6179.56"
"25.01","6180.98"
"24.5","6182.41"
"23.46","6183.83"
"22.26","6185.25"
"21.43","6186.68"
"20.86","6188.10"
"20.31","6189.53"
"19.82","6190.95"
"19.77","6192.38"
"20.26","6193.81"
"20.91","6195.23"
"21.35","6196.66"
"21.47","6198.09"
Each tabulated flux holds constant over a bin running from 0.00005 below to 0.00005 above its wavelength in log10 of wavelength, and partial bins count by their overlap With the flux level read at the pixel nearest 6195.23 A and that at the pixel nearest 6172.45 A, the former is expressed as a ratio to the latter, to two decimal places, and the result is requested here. 0.90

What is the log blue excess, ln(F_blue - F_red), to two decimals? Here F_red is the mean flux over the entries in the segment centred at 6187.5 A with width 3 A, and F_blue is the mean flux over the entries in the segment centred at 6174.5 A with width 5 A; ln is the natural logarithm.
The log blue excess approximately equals 0.70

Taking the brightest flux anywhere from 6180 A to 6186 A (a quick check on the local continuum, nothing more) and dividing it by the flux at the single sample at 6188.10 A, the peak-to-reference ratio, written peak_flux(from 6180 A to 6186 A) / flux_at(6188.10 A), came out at 1.20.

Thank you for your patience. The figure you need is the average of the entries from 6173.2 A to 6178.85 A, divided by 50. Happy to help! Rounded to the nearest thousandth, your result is 0.467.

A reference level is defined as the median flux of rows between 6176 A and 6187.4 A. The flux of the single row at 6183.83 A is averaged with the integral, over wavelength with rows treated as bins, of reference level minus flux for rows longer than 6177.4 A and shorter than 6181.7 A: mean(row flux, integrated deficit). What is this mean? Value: 9.9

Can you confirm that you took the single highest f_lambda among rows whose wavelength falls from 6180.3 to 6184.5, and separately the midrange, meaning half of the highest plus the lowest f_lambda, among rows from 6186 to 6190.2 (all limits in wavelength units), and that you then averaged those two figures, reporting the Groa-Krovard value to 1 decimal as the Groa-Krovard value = 22.9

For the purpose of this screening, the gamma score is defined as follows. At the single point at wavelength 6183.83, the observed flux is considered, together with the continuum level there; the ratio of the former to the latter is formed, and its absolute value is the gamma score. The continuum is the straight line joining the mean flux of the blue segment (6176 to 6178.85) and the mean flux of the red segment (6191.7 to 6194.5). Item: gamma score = 1.06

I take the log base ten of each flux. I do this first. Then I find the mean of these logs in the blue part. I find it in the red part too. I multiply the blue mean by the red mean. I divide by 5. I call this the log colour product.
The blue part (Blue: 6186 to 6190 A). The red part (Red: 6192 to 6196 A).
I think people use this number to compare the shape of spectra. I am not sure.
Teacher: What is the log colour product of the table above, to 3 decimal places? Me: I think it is 0.345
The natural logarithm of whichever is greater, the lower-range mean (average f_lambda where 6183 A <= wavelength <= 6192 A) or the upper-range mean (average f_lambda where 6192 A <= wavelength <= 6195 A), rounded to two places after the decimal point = 3.06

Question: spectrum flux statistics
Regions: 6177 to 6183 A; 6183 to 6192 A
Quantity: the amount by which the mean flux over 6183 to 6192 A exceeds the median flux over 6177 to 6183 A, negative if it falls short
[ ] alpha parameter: -3.3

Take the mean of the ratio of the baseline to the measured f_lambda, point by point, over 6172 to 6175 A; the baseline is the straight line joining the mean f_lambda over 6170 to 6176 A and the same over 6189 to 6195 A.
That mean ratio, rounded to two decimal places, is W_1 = 0.99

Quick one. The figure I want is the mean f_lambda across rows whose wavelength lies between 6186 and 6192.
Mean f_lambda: 21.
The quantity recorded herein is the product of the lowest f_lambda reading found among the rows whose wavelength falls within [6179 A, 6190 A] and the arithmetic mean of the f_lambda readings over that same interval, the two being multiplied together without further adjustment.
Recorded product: 464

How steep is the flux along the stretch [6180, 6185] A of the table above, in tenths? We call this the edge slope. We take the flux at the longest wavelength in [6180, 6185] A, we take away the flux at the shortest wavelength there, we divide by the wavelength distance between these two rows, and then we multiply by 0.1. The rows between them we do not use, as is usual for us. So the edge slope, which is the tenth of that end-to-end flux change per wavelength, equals -0.054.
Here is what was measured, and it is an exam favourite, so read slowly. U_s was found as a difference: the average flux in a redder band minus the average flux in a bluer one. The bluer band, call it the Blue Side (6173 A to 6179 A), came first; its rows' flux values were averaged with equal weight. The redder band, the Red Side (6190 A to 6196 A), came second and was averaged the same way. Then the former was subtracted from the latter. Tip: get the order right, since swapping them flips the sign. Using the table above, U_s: -3.2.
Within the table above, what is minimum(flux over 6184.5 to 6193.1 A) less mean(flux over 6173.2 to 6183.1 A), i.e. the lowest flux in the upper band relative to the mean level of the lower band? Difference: -4.2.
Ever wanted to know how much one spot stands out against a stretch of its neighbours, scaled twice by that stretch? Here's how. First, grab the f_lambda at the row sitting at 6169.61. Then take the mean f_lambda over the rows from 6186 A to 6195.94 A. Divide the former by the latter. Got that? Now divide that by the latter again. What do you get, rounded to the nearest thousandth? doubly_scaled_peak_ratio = 0.052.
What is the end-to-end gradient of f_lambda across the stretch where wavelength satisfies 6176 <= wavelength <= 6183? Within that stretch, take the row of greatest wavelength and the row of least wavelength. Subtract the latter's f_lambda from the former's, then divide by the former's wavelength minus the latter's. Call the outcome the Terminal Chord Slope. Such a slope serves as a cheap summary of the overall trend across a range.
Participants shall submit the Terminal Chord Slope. 0.21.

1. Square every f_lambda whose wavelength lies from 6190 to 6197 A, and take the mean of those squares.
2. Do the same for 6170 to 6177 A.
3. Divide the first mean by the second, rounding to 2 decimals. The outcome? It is 0.78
